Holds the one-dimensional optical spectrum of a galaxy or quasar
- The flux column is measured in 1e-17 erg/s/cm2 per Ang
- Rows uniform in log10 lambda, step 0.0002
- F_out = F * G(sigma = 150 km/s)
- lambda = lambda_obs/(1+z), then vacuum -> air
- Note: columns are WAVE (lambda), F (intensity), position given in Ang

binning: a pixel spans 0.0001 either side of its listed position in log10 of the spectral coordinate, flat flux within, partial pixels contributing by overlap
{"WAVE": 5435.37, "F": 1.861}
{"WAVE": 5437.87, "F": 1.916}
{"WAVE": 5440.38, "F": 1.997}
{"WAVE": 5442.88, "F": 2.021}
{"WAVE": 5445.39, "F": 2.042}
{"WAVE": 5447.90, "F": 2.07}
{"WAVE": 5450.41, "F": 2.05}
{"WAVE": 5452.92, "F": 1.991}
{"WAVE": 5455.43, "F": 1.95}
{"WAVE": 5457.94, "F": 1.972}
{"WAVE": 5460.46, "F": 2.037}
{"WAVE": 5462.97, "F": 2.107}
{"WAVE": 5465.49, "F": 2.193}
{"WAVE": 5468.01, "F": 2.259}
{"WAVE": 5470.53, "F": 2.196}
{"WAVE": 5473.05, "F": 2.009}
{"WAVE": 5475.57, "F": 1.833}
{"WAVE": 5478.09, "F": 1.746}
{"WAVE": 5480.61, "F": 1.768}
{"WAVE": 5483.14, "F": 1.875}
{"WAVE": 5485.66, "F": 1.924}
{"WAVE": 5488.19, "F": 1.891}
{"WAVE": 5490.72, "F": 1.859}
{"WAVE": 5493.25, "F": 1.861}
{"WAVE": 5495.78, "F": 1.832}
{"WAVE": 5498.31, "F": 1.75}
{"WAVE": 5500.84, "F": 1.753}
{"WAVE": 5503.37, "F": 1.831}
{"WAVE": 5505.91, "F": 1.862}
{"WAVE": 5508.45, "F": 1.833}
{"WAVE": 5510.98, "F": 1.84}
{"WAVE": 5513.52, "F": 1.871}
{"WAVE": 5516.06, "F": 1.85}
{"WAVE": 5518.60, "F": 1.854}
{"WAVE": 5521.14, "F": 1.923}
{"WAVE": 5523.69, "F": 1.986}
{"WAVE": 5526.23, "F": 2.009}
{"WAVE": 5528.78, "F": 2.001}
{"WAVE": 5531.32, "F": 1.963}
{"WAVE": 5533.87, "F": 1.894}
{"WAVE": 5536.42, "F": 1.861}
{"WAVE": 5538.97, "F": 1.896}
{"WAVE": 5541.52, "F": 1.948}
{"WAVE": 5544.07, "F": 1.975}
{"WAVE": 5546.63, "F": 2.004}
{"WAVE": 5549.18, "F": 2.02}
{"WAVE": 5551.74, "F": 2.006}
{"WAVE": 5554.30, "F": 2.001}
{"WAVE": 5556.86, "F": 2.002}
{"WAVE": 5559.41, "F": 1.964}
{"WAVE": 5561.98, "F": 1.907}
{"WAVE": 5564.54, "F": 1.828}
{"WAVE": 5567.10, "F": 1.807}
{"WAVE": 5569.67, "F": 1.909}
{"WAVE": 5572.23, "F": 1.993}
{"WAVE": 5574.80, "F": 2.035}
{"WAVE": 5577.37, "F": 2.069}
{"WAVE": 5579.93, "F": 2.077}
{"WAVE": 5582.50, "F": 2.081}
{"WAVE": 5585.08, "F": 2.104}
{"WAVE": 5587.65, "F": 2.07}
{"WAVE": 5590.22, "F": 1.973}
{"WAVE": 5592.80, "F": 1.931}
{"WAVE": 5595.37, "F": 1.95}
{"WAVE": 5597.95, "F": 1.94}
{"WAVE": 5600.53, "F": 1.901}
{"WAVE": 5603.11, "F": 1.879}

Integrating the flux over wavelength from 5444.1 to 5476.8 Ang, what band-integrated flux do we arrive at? 67.2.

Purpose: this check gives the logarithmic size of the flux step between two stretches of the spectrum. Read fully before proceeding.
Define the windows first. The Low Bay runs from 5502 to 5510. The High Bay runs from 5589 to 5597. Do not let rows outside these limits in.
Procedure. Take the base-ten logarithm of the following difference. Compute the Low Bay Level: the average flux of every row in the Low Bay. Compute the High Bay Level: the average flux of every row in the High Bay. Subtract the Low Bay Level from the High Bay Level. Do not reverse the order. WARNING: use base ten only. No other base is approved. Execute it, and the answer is -1.0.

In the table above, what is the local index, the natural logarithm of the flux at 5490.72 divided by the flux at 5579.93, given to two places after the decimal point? -0.11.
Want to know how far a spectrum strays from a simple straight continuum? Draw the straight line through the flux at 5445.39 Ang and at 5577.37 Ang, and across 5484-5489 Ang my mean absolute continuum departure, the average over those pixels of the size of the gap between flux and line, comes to 0.14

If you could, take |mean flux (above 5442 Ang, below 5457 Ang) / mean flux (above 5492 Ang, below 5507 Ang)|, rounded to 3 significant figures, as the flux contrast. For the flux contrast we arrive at 1.11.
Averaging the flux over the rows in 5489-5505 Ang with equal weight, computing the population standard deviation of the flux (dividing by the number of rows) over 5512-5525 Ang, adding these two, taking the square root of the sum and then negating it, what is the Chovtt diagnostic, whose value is -1.37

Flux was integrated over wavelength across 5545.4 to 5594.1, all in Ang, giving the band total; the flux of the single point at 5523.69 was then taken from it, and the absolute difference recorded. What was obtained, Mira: 94.9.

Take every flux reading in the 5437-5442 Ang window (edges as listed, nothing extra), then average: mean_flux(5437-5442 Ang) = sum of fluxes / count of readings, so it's 1.96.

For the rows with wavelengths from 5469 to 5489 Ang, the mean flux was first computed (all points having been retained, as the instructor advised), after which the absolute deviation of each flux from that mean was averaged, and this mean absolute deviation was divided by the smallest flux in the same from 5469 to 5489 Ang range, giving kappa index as 0.06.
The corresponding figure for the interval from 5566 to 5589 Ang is 0.04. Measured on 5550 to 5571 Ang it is 0.04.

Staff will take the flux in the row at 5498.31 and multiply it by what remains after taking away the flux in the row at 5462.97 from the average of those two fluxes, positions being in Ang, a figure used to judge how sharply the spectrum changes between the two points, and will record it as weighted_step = -0.3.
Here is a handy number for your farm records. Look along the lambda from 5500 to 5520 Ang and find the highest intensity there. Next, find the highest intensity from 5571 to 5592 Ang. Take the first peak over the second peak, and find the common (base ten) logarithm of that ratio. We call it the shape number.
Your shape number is -0.051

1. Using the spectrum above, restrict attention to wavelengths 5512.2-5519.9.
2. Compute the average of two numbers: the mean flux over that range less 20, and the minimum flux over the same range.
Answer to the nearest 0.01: -8.15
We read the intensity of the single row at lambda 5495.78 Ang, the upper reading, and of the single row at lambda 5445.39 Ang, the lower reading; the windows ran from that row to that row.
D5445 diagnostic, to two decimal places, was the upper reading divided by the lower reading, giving 0.90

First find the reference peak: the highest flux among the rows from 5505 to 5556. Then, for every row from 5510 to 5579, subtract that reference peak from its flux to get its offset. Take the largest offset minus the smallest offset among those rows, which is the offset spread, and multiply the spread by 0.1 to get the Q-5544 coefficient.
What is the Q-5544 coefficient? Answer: 0.026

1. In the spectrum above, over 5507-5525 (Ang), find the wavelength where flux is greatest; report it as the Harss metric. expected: 5523.69 Ang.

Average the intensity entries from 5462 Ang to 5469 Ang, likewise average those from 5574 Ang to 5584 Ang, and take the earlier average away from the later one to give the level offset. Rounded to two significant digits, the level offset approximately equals -0.12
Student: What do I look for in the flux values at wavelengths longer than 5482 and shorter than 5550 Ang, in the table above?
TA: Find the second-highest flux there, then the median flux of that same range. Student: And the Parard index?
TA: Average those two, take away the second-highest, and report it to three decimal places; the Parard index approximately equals -0.067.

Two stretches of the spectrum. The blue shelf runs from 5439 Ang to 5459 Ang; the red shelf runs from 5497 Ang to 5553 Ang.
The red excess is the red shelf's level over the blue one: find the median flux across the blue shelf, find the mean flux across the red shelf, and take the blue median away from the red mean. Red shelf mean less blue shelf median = -0.10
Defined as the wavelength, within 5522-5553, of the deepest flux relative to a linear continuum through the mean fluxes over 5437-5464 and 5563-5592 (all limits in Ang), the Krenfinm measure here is 5536.42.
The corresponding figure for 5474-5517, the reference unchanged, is 5478.09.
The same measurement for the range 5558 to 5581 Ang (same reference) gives 5567.10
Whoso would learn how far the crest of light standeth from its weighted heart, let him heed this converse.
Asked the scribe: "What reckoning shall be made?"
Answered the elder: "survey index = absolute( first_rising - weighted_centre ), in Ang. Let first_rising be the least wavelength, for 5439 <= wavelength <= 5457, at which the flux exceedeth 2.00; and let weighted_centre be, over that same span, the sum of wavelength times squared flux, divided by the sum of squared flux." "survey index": 5.0 Ang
